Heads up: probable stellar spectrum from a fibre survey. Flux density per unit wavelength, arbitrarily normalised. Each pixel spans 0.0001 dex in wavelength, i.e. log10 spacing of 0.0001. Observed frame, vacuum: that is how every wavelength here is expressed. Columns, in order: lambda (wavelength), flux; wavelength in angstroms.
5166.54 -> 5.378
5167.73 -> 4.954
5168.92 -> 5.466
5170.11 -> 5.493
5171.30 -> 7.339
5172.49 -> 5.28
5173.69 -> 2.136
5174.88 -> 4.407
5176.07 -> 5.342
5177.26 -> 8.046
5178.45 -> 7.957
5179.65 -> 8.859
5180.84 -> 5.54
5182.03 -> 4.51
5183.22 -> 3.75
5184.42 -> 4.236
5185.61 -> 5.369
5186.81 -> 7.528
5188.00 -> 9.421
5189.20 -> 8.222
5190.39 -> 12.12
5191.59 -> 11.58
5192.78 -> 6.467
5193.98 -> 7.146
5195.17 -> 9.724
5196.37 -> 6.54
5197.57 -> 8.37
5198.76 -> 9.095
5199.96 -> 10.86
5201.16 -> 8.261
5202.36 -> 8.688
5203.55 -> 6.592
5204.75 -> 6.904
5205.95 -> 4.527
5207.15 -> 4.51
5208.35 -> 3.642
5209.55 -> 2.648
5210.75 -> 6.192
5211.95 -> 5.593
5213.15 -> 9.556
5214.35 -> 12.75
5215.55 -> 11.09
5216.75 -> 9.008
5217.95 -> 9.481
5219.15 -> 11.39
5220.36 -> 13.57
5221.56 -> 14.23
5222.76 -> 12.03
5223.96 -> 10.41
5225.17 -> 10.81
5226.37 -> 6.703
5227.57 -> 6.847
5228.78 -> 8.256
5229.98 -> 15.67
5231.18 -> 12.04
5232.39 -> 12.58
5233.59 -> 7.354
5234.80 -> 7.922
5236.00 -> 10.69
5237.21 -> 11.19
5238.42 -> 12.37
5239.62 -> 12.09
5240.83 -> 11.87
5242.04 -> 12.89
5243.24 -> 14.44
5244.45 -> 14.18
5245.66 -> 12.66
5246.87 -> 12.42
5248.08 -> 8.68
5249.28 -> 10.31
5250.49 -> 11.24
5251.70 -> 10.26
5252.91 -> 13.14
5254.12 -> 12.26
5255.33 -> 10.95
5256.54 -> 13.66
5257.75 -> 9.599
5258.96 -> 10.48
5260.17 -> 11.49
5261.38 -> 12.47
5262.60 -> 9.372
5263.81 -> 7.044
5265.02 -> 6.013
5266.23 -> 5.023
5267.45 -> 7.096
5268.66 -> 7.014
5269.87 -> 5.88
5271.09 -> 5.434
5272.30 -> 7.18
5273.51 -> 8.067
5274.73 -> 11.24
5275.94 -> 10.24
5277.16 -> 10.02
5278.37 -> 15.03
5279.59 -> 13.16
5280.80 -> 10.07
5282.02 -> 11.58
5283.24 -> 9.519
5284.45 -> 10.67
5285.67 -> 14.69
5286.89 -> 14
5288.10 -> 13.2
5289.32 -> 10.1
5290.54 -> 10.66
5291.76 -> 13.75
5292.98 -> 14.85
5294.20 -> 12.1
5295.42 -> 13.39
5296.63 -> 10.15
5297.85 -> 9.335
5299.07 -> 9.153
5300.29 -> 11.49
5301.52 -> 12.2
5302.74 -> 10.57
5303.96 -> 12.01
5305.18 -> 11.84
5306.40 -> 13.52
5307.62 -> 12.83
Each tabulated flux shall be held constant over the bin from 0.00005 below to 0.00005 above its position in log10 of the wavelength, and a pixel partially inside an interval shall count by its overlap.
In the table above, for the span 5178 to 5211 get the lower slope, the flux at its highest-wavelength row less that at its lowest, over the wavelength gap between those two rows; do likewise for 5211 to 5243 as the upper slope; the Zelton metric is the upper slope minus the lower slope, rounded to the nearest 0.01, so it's 0.30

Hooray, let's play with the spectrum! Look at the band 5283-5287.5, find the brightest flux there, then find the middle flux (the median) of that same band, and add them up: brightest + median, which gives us 27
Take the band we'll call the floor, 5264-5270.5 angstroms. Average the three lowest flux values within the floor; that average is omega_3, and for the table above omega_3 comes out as 5.6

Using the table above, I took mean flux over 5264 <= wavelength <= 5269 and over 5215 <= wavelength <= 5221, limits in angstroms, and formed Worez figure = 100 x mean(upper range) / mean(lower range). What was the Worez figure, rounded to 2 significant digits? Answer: 58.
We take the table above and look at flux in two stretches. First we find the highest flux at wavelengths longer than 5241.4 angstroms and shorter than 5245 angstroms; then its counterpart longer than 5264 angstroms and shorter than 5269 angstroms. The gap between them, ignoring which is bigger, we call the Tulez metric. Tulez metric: 7.3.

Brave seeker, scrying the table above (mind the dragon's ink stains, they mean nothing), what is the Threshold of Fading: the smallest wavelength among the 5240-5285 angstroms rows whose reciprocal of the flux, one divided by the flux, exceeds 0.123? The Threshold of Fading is 5263.81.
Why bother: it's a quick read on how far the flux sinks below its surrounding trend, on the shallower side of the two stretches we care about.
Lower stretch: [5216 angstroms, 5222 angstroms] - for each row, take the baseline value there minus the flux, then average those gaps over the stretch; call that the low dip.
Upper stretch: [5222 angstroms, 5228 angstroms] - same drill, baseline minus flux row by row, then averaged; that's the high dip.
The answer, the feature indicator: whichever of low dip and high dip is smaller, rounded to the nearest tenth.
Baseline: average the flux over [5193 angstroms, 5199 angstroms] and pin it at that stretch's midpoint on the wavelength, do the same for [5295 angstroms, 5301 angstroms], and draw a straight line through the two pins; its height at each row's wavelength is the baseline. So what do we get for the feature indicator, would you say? -2.8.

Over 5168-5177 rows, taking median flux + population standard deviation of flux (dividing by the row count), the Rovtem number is 6.8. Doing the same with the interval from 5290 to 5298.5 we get 14.0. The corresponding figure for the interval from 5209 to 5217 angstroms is 12.2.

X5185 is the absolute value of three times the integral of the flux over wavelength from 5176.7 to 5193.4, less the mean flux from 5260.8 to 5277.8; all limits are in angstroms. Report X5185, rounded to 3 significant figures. 363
